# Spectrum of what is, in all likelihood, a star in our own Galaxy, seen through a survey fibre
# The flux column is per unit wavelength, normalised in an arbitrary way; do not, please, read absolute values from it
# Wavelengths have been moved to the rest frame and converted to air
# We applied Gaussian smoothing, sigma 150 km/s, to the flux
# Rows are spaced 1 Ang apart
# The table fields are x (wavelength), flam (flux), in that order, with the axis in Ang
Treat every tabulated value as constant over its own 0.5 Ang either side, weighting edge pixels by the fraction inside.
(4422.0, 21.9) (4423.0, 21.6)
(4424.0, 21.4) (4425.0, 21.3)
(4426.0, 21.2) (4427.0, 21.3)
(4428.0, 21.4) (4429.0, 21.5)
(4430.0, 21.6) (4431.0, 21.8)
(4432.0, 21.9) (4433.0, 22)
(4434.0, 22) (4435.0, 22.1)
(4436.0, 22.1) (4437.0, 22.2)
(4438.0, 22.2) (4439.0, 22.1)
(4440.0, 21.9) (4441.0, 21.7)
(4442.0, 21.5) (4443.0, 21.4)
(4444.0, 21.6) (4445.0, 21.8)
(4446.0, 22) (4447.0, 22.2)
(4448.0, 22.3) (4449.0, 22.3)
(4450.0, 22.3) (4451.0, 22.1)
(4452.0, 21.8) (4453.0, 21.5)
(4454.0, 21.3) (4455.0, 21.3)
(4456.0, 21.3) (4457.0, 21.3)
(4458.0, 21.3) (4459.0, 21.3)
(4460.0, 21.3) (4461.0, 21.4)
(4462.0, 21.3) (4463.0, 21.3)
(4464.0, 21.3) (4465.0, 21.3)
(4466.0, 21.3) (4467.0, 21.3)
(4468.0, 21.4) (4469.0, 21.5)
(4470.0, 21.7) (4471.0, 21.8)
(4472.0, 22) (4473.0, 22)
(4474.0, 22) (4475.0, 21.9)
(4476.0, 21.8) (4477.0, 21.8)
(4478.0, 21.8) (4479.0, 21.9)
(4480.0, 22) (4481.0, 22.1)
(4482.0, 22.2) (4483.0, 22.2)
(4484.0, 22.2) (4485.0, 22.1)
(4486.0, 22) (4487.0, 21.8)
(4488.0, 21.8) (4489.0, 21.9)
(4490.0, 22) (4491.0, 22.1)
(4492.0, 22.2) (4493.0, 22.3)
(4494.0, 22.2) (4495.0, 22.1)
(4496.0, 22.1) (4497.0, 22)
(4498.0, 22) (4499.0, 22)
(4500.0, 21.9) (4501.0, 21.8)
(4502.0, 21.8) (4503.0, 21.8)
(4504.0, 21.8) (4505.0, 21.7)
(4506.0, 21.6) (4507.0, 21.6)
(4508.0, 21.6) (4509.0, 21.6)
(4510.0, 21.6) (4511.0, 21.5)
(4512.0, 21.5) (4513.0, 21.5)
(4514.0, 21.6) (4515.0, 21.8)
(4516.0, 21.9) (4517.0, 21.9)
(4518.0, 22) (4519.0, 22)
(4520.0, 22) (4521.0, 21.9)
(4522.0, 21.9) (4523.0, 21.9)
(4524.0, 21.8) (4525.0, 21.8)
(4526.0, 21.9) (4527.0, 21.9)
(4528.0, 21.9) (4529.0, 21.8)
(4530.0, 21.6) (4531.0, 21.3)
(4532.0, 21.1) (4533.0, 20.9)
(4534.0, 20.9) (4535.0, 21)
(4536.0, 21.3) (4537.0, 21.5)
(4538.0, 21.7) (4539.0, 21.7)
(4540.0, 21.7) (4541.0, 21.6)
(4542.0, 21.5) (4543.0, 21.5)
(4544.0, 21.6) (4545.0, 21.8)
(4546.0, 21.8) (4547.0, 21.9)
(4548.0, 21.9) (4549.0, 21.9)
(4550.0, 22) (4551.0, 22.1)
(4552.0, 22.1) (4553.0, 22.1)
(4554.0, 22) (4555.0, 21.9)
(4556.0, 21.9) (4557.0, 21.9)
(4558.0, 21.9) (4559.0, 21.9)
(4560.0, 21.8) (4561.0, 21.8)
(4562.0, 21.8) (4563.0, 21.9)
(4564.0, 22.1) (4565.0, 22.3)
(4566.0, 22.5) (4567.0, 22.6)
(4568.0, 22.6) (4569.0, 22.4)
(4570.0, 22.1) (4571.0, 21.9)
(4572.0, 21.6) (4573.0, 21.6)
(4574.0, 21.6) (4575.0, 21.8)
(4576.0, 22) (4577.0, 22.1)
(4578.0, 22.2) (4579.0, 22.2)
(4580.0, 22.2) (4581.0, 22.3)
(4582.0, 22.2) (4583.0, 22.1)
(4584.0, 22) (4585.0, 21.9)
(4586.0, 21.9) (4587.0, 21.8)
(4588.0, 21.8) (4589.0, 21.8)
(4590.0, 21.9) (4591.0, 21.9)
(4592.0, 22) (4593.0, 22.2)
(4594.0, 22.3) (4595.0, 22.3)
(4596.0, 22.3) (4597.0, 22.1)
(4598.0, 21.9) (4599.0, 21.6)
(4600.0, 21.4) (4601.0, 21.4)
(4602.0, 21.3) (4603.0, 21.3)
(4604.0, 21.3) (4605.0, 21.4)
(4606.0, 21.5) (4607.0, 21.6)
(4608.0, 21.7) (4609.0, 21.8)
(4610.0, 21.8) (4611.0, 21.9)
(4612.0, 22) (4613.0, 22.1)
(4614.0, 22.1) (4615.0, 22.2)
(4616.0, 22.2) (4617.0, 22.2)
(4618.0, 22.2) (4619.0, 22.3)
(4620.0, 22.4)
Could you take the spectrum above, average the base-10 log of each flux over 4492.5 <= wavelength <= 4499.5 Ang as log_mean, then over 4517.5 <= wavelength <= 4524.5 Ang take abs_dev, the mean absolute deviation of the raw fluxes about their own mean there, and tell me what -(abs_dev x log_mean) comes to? -0.082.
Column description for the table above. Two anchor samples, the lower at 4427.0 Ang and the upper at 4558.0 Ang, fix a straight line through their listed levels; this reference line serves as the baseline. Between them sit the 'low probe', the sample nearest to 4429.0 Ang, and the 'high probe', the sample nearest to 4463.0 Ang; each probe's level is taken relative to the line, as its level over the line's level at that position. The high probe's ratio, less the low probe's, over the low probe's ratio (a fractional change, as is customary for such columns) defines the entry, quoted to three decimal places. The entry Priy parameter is -0.016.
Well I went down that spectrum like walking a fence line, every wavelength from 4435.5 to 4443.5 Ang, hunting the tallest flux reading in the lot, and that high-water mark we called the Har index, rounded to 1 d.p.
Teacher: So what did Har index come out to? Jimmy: 22.2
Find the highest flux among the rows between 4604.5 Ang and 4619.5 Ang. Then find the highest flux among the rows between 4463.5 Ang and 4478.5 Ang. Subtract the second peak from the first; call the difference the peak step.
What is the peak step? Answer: 0.3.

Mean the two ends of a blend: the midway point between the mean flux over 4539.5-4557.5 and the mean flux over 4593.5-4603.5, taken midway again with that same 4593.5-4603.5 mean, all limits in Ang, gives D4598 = 21.8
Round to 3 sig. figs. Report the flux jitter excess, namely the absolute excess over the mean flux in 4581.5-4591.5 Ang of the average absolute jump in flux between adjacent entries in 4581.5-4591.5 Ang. 21.9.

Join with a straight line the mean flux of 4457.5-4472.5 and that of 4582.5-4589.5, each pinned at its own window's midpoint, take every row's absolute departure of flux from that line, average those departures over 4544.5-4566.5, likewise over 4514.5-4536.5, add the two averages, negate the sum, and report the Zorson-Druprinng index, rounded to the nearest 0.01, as -0.52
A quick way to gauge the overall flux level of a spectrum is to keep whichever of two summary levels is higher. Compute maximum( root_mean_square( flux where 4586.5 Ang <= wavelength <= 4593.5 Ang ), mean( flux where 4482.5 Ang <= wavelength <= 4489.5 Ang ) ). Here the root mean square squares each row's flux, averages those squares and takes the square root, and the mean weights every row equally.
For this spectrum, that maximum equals 22.0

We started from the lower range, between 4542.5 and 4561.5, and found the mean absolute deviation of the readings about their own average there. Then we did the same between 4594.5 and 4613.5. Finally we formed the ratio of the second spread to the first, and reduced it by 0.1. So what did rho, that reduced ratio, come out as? 2.6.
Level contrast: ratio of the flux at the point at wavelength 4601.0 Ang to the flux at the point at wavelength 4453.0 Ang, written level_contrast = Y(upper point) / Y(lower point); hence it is 1.00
